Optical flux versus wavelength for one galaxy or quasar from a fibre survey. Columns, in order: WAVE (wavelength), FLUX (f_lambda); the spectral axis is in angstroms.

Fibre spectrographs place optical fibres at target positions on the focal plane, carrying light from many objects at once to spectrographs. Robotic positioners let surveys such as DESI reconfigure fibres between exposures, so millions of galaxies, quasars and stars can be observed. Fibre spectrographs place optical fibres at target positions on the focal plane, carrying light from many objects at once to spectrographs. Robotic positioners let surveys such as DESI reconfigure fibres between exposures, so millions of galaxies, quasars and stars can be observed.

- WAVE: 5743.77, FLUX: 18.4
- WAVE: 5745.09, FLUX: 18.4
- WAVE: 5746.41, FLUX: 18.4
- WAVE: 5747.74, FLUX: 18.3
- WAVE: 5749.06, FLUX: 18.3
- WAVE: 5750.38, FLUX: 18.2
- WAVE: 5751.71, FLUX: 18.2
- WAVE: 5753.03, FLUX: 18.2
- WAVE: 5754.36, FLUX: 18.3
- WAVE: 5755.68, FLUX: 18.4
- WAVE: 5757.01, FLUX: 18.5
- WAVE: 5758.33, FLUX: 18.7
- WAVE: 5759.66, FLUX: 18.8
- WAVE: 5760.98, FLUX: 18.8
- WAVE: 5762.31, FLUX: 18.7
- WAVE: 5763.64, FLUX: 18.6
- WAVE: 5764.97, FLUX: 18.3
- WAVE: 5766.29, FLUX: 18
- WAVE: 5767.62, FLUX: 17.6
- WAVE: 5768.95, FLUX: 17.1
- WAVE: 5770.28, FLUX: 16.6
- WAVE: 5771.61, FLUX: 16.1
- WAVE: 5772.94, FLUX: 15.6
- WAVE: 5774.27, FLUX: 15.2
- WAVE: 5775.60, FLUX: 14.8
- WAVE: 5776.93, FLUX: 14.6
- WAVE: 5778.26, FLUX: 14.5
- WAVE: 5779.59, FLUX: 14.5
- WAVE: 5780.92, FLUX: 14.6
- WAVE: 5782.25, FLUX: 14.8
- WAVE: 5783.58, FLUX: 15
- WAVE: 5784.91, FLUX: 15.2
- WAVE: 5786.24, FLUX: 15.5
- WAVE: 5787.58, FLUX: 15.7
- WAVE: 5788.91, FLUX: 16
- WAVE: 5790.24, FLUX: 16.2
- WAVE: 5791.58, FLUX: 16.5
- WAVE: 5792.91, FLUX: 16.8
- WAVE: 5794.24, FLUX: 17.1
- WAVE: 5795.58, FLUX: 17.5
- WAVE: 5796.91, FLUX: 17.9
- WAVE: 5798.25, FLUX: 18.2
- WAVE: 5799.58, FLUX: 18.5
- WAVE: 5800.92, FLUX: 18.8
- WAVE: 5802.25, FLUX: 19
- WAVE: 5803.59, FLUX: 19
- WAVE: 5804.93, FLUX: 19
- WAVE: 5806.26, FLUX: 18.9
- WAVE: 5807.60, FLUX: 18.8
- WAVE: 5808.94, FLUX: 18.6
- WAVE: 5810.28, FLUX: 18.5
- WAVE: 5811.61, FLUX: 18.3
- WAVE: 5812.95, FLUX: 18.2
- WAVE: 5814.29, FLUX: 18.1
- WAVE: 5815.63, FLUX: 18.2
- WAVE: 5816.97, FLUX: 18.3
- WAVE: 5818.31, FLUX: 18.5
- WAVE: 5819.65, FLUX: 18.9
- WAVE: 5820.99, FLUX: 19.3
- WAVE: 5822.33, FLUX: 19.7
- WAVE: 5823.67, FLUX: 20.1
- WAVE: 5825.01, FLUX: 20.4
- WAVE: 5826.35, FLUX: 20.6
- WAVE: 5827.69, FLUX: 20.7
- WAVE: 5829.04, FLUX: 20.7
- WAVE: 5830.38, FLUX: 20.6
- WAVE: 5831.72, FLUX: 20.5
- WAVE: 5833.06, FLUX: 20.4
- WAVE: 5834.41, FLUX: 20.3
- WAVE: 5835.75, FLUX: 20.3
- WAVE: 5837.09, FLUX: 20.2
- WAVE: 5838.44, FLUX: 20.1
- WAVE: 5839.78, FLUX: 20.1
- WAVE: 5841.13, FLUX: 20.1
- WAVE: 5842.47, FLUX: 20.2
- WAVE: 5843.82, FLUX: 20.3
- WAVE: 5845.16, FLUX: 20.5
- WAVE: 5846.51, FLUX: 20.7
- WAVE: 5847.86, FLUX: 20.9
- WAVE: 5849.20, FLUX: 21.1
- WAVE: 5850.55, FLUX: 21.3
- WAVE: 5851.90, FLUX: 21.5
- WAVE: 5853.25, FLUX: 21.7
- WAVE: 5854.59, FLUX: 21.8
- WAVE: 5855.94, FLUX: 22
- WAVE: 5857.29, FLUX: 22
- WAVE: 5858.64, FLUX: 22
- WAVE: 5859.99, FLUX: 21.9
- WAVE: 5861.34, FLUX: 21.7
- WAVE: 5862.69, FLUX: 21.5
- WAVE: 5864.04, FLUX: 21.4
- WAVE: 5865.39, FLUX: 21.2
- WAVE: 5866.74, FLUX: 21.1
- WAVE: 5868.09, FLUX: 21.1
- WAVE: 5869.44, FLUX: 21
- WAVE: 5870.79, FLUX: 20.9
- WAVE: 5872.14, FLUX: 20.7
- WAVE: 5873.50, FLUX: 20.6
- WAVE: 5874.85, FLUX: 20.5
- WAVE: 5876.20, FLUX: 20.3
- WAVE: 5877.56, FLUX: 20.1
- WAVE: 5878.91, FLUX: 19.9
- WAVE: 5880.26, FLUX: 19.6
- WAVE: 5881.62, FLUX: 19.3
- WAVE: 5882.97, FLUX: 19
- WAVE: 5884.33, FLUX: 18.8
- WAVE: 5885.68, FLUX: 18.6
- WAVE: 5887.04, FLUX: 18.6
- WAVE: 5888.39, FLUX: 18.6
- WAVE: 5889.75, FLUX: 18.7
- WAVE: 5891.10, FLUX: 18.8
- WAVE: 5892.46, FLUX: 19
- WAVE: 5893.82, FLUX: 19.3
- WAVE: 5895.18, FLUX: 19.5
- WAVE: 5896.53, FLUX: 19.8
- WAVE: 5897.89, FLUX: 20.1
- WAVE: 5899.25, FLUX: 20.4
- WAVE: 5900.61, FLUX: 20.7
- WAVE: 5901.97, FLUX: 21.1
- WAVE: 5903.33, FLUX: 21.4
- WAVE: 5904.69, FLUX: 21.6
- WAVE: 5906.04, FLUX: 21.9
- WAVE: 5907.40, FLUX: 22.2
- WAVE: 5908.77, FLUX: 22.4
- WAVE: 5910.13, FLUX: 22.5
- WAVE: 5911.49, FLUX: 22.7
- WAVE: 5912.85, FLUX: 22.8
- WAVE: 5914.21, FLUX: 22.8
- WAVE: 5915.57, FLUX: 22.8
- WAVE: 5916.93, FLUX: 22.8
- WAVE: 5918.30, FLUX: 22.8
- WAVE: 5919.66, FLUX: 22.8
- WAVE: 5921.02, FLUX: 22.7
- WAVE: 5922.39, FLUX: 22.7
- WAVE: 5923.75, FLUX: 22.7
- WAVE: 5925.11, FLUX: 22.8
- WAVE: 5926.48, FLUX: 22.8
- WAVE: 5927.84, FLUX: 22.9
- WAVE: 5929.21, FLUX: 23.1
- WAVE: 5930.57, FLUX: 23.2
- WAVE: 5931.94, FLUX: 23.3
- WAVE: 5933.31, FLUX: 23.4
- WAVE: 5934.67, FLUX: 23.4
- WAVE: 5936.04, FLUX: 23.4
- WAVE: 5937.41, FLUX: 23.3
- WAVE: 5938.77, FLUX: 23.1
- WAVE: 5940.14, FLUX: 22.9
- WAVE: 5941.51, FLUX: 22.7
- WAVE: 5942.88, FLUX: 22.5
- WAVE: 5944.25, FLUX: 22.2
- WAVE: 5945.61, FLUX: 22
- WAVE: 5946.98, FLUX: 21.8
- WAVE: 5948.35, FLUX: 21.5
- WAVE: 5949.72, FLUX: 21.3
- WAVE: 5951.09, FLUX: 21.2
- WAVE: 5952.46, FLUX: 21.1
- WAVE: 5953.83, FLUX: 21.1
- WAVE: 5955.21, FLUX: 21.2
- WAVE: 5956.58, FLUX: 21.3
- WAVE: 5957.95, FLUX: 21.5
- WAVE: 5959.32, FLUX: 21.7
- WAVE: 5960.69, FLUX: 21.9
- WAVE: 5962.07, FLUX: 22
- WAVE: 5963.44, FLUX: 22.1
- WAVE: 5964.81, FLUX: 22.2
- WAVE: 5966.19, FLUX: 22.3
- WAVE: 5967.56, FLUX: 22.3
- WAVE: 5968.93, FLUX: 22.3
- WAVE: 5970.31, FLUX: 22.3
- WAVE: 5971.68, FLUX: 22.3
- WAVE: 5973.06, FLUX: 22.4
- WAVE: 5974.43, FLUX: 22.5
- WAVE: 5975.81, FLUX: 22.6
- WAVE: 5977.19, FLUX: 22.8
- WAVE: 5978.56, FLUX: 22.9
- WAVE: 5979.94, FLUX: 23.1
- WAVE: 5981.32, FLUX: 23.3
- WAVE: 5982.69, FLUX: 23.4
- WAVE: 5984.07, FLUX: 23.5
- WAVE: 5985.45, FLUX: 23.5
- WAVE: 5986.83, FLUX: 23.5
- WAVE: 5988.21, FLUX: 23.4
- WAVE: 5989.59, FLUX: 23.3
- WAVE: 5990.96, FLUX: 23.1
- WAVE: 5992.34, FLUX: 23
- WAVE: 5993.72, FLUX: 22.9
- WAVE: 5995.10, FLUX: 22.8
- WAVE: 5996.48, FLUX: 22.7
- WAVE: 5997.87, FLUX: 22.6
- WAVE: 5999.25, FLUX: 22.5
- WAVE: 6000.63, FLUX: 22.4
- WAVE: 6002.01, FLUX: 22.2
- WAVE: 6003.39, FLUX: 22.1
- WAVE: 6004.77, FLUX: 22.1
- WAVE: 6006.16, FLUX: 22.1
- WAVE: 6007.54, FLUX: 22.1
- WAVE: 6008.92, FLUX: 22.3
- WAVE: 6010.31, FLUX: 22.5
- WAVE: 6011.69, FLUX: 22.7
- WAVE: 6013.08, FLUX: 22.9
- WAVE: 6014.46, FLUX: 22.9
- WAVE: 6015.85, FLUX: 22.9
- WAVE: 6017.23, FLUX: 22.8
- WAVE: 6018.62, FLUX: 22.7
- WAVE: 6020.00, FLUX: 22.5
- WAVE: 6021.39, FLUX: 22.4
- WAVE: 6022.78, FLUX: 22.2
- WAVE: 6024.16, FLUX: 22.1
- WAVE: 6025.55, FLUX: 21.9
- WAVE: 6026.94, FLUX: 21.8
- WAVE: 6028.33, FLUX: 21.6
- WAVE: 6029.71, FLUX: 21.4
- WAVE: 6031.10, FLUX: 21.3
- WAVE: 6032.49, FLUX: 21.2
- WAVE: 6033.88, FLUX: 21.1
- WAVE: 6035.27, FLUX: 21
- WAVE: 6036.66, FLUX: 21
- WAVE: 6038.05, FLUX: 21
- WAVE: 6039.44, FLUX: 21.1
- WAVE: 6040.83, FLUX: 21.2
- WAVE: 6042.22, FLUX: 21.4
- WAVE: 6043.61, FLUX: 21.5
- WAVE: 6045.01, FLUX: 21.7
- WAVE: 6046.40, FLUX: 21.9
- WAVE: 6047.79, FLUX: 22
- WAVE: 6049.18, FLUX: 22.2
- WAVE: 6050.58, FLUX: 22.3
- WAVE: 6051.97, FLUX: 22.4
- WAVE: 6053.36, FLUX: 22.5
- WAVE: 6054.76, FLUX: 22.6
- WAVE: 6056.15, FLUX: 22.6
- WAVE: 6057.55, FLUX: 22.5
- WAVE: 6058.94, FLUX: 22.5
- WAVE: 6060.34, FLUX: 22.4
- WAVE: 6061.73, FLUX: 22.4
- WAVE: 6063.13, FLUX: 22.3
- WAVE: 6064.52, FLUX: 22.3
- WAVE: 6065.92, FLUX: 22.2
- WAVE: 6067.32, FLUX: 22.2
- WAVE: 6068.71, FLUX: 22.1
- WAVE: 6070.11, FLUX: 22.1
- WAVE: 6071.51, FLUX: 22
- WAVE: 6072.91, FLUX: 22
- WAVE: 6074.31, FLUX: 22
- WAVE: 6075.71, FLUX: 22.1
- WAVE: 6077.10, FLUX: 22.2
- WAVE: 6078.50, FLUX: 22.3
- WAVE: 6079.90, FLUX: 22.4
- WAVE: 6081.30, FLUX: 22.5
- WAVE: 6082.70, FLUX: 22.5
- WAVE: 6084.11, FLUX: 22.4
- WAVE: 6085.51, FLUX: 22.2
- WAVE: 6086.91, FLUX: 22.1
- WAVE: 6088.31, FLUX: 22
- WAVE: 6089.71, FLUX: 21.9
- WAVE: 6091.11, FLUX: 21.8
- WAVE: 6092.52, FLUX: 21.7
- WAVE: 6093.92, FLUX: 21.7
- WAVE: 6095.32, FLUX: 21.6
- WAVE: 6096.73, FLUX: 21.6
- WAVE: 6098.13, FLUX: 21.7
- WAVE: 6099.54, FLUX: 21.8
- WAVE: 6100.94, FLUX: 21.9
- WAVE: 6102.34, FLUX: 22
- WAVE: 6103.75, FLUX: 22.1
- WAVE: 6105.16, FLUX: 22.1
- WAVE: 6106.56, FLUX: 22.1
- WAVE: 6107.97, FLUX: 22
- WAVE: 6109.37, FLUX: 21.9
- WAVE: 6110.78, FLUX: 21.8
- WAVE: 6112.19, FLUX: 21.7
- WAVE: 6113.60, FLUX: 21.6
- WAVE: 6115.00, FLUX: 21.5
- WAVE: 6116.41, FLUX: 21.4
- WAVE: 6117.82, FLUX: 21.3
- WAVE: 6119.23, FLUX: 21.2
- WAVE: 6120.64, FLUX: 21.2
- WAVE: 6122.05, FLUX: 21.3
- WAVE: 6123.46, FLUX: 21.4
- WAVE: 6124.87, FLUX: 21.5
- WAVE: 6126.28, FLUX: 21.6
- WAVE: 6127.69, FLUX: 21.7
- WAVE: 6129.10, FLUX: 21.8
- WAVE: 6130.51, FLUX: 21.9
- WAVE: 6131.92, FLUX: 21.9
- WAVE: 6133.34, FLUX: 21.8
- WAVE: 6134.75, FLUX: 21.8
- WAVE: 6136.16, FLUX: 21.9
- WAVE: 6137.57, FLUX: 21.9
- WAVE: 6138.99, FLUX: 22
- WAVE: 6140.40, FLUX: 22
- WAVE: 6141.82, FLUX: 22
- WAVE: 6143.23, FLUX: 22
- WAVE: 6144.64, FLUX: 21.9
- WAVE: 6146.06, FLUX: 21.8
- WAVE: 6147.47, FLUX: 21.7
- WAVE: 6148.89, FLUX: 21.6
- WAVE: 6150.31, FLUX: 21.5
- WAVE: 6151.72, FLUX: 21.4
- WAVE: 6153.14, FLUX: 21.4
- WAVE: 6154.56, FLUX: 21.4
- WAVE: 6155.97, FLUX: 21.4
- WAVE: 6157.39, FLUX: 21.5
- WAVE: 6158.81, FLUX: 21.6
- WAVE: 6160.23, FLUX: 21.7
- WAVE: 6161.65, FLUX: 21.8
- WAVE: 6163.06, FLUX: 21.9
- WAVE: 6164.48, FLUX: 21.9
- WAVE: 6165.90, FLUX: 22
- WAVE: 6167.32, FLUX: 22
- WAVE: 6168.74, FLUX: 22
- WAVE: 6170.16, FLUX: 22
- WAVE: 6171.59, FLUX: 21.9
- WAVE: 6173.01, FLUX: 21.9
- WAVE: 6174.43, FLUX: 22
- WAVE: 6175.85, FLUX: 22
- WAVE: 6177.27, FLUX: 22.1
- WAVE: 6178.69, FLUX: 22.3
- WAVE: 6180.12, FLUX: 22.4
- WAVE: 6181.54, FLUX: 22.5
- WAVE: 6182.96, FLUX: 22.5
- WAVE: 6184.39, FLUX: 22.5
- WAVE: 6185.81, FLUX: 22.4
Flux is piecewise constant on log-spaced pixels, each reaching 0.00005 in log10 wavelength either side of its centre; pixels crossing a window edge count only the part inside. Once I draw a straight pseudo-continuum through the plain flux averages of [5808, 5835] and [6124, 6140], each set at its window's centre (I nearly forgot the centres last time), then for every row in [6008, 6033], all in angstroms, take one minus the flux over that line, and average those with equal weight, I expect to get -0.061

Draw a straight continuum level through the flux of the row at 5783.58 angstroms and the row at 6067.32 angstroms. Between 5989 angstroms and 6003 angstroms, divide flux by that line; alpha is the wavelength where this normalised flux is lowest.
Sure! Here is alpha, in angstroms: 6002.01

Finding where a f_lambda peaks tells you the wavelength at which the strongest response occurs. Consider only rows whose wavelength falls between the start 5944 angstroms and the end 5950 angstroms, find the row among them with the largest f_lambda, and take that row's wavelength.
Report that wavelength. 5944.25 angstroms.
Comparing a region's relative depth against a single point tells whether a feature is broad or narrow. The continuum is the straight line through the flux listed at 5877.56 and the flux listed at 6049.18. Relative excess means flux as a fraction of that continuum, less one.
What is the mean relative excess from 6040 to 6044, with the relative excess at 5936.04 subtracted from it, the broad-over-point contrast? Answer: -0.16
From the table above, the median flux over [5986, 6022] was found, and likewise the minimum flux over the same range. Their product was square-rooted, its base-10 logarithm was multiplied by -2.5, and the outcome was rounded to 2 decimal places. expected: -3.38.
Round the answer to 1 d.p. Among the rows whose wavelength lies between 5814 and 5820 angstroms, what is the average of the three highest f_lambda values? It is 18.6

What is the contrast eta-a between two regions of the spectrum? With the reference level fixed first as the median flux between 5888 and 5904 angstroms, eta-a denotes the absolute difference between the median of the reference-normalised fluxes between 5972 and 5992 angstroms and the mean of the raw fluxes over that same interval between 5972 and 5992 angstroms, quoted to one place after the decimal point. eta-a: 21.9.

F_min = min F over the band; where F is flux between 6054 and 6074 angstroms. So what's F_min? 22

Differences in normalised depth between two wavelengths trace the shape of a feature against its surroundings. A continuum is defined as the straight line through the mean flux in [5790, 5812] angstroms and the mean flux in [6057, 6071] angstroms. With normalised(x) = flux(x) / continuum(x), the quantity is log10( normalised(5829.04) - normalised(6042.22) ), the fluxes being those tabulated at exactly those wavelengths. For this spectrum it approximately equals -0.85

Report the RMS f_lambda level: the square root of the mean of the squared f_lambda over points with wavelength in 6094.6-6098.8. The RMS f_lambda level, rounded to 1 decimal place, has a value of 21.6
